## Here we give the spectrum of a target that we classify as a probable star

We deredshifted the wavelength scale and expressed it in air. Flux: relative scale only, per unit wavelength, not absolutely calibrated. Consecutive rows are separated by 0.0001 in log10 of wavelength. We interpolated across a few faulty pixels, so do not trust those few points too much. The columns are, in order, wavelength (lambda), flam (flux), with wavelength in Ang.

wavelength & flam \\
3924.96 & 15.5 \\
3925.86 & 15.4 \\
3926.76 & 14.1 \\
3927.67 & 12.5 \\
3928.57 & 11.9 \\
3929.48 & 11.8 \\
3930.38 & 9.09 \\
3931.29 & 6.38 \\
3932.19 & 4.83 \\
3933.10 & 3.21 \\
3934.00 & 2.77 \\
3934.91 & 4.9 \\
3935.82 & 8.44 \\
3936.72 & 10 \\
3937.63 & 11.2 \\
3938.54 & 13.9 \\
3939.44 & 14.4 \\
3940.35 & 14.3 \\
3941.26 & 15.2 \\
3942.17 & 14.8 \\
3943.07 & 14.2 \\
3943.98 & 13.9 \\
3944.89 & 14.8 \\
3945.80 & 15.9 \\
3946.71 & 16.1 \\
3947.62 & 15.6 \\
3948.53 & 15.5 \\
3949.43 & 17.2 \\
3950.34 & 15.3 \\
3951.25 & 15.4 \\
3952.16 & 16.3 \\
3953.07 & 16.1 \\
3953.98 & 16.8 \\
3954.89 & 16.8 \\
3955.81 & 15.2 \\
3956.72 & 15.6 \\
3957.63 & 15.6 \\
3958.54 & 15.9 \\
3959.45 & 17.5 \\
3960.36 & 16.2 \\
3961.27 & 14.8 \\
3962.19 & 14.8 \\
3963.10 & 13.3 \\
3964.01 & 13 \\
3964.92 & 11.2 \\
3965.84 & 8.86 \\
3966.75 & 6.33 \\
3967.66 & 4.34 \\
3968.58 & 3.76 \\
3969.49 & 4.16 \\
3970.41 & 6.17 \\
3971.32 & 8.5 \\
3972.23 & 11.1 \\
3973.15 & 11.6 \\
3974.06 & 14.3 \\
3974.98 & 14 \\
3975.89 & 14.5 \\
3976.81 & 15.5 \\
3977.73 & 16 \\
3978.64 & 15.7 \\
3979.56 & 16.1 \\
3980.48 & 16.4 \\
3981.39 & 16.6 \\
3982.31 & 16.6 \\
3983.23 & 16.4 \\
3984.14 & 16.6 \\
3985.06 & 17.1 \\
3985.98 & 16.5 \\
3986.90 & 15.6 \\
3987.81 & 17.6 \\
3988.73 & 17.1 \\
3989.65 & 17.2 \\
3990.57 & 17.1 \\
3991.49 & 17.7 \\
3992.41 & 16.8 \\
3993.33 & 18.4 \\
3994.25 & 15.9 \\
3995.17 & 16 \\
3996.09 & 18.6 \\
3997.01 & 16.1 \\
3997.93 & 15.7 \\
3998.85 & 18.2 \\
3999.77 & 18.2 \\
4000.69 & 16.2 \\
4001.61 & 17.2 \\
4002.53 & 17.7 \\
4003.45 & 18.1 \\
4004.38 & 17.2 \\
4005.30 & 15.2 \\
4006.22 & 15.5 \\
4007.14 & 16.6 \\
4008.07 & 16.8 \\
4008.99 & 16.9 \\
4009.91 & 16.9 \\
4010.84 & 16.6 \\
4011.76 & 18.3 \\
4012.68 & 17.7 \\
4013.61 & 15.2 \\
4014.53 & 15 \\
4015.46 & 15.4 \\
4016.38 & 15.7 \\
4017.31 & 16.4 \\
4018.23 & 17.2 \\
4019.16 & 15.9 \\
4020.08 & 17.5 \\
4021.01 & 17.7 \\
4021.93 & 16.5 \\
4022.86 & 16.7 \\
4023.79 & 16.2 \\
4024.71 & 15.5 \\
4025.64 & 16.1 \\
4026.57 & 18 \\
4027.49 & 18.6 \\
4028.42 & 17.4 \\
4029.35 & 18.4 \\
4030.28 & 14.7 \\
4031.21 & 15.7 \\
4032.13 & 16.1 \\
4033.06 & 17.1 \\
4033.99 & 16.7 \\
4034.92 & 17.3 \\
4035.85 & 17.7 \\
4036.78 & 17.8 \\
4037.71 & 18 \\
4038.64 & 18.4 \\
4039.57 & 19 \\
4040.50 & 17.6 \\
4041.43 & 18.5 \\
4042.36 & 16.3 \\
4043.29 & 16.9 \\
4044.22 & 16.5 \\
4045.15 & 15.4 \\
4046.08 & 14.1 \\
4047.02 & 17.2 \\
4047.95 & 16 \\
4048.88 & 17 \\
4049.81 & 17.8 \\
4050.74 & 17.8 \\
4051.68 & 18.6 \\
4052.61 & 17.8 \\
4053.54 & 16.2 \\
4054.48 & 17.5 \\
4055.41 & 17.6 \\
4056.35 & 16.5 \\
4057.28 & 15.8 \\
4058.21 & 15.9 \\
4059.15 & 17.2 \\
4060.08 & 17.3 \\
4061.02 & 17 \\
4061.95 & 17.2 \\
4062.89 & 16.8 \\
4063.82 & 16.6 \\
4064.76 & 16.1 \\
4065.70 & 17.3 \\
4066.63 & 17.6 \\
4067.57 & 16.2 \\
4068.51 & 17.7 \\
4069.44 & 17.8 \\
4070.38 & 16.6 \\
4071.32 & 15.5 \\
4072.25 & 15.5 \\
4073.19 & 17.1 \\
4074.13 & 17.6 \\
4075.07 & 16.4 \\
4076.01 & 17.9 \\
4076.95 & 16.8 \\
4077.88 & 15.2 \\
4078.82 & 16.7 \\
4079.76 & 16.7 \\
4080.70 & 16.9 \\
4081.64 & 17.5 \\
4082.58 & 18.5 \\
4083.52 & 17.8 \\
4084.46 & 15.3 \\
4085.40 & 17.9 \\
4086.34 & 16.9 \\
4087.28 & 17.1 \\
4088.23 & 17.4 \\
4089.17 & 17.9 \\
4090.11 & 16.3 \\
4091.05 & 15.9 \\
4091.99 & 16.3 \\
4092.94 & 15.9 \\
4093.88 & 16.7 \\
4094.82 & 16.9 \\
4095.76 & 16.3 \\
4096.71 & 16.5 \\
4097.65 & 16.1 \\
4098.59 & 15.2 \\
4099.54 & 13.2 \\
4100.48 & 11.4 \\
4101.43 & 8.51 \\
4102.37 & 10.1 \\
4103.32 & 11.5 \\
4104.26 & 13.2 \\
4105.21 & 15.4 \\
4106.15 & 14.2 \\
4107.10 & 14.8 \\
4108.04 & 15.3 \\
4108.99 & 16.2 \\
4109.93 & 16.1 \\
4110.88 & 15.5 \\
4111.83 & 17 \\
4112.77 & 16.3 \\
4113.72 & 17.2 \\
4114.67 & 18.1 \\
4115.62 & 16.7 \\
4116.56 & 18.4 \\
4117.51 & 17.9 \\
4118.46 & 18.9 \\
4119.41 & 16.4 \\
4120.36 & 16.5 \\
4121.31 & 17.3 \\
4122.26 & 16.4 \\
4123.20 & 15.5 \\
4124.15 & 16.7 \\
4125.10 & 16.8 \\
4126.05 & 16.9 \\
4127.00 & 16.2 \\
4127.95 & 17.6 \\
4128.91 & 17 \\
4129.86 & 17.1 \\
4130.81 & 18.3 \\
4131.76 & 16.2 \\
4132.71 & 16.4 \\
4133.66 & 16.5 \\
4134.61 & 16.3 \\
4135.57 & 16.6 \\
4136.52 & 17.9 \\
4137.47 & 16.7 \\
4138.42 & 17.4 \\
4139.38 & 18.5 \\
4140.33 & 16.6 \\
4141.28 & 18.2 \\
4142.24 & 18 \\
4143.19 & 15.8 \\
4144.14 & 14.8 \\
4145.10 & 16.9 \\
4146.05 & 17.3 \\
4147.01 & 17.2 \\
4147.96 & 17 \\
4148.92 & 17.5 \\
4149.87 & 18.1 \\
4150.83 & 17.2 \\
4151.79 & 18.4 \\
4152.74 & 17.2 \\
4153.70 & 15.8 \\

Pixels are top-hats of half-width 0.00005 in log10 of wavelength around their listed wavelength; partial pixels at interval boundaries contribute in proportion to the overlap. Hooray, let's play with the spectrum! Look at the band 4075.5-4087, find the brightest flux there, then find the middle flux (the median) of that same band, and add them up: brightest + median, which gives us 35.4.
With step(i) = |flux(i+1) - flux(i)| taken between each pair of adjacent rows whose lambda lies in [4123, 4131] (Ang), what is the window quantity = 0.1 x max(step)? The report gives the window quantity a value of 0.140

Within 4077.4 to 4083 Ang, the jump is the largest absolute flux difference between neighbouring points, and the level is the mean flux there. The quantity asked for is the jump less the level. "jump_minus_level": -15.4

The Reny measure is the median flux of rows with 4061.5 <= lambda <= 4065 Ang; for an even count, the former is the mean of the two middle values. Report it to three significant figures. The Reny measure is 16.7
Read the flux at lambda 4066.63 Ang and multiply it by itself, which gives 310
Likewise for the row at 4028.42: 303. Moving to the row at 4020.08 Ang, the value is 306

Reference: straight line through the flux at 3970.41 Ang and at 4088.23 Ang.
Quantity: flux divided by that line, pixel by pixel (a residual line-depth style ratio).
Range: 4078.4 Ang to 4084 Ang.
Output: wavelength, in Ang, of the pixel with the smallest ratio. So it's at 4079.76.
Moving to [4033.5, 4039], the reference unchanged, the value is 4033.99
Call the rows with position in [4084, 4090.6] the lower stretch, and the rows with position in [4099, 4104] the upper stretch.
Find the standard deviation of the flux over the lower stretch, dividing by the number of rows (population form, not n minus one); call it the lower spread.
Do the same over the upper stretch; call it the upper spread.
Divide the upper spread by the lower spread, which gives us 1.8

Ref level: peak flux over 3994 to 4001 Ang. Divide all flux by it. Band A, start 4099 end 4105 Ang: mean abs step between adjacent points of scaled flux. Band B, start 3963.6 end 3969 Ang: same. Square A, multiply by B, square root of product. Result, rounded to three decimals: 0.032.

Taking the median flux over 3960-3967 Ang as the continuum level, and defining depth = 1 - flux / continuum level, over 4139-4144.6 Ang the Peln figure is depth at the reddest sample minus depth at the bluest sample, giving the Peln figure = 0.28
